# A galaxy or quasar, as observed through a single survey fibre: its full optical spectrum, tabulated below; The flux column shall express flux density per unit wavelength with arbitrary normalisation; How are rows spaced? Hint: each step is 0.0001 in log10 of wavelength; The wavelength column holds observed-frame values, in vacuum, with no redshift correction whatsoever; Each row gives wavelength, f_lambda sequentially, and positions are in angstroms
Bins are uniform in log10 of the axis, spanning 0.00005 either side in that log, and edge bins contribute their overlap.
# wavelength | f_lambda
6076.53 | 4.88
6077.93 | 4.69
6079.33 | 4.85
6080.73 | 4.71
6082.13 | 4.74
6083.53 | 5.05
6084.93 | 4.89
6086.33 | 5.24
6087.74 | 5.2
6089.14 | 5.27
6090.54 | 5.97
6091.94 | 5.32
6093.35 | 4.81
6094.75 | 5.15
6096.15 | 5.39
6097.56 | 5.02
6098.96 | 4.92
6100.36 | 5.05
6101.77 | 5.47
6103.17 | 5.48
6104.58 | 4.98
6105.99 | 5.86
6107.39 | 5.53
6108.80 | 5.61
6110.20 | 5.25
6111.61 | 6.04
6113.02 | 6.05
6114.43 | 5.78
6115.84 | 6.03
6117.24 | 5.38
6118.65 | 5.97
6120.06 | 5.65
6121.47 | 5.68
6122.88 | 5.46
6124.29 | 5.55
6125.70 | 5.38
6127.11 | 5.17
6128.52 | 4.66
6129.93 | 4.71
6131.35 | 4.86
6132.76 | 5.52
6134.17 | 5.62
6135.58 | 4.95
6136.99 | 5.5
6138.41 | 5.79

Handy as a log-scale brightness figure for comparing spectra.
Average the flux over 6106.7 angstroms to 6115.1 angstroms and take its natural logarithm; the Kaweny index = 1.74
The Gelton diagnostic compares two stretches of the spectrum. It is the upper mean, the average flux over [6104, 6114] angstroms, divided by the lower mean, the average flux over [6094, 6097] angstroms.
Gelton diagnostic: 1.07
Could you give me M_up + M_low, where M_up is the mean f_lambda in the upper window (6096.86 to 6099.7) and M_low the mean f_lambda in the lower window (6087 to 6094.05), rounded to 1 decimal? 10.3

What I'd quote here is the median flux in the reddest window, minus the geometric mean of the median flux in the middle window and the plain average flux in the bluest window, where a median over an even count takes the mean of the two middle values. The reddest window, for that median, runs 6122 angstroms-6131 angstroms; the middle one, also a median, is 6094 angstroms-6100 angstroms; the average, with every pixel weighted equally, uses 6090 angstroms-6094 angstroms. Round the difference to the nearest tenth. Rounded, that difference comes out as 0.1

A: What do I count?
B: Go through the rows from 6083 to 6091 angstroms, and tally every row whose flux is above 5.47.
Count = 1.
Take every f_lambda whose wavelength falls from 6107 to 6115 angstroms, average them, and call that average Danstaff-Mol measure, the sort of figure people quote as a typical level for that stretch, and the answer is 5.71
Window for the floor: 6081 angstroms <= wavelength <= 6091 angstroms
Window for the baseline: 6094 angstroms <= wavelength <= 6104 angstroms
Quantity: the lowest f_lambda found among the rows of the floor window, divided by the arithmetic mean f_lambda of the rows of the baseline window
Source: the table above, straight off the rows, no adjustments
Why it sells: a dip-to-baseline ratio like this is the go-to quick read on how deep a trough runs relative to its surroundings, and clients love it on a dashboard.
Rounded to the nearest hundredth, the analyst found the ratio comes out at 0.91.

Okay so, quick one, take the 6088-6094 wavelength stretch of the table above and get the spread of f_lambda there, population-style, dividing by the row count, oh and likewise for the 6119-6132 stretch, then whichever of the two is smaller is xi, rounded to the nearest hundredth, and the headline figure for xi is 0.38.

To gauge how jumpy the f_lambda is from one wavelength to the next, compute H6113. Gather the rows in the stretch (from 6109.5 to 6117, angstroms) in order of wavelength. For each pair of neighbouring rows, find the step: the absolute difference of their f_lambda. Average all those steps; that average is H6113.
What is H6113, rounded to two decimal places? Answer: 0.33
